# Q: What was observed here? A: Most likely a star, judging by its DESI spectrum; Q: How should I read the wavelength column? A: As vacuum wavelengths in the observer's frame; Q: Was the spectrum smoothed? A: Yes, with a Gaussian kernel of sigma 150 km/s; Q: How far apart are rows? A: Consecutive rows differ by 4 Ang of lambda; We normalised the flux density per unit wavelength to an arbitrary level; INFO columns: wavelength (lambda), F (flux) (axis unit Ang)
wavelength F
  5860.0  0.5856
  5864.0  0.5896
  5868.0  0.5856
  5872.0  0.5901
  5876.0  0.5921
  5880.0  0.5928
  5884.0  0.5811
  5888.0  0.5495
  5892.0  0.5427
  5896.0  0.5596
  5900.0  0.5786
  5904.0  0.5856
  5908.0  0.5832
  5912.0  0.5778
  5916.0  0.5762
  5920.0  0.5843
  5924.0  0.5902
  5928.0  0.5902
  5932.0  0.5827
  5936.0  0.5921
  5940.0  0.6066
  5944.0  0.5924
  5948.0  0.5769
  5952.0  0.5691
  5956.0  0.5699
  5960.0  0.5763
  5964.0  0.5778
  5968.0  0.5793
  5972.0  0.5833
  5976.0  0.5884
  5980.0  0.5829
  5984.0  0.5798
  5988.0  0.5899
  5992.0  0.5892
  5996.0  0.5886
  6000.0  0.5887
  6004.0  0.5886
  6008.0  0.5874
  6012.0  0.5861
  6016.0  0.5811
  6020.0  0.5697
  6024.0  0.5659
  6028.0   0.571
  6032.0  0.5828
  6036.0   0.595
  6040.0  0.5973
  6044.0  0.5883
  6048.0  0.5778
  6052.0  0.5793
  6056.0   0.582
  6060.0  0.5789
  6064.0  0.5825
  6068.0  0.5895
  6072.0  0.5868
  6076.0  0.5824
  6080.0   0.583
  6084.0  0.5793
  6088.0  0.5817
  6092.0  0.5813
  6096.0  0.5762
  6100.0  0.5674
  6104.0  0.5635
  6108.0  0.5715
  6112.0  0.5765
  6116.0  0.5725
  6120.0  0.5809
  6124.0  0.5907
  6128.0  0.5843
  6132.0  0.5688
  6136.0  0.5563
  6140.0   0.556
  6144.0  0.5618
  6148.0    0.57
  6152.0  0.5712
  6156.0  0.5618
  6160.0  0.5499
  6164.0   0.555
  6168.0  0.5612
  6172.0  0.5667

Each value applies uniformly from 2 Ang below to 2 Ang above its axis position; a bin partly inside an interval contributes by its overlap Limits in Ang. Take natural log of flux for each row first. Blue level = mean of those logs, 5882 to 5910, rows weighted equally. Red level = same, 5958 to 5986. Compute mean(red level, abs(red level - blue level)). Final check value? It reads -0.260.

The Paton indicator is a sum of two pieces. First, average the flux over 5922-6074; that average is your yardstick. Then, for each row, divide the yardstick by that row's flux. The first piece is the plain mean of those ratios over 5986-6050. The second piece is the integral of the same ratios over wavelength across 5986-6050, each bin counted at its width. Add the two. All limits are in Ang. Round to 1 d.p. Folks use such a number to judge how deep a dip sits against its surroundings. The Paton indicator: 65.0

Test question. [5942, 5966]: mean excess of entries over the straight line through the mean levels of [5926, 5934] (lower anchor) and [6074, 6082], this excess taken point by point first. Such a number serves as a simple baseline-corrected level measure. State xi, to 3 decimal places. -0.009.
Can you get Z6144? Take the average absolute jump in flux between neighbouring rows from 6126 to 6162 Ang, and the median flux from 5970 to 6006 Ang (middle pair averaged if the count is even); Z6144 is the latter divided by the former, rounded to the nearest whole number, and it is 73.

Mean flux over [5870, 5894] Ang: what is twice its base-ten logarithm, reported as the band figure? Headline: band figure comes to -0.481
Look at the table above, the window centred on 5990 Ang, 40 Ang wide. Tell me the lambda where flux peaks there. 5988.0 Ang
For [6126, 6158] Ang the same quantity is 6128.0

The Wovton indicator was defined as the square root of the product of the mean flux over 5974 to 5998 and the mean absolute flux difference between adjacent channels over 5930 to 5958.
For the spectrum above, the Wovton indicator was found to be 0.078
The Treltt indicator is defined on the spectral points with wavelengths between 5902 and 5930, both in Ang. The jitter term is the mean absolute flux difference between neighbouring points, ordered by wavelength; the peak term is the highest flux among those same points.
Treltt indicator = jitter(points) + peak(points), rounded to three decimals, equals 0.594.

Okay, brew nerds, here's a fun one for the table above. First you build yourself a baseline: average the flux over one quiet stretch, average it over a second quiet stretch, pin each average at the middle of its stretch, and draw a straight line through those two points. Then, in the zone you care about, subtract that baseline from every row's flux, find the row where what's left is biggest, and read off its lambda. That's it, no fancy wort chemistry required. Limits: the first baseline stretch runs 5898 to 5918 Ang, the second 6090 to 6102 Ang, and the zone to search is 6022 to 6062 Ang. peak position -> 6040.0 Ang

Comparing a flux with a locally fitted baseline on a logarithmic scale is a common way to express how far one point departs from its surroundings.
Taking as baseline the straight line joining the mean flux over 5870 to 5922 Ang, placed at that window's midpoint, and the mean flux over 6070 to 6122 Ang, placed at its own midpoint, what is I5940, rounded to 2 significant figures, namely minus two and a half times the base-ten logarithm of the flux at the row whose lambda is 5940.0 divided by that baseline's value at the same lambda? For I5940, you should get -0.055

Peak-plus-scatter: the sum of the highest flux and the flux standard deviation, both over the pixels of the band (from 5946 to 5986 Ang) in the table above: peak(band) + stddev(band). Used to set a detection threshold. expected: 0.594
